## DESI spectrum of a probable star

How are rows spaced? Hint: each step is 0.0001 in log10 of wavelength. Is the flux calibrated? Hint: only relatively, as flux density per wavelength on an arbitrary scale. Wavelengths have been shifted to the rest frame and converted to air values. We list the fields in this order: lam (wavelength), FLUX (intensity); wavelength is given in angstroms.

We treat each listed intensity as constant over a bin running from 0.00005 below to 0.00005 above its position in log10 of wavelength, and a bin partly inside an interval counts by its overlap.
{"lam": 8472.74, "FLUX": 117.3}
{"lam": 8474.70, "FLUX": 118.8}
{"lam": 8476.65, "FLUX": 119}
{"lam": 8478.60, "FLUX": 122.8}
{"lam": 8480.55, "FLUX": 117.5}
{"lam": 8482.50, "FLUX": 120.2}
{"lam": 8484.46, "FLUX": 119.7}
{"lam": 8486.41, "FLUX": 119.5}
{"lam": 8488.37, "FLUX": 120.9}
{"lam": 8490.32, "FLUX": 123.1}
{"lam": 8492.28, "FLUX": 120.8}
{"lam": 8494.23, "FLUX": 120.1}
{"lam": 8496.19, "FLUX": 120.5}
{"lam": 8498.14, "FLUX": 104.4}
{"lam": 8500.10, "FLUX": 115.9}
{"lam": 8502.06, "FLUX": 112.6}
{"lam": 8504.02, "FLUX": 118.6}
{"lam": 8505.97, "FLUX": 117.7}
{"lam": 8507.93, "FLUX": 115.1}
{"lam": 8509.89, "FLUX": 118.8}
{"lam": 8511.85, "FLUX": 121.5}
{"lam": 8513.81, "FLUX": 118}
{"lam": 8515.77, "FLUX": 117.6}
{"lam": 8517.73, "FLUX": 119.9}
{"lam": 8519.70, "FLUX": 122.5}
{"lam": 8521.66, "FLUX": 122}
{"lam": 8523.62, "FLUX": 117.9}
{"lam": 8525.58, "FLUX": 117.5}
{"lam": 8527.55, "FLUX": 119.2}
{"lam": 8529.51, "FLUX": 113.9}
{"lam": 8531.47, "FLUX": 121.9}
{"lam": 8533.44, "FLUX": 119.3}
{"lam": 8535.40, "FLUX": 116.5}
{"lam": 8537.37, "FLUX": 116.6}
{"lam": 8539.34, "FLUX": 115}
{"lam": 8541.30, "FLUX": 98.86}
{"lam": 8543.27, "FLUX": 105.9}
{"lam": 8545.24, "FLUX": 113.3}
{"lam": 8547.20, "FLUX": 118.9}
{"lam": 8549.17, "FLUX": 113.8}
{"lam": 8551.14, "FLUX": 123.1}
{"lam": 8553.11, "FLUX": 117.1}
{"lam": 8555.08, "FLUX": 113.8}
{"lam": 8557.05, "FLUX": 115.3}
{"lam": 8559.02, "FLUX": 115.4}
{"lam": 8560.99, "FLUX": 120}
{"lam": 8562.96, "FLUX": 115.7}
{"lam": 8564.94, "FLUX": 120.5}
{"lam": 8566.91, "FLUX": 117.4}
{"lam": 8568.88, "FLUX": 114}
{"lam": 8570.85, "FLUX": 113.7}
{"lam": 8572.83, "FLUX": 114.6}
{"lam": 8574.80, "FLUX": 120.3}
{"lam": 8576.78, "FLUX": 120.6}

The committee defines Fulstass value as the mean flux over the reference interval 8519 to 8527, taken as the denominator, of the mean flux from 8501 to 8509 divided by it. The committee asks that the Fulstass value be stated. 0.97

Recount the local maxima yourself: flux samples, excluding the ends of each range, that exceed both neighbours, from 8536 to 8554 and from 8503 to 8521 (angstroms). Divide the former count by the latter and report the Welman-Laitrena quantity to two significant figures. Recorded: 2.0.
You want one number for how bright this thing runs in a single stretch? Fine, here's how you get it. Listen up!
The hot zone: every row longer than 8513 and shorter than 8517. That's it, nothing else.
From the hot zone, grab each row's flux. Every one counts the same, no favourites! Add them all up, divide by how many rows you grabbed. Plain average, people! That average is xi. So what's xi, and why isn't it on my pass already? 118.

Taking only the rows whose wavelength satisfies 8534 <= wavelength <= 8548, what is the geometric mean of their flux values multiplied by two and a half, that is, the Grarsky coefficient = 280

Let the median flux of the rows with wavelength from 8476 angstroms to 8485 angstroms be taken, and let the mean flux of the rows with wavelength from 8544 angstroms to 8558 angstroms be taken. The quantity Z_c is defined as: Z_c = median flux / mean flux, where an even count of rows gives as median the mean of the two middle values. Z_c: 1.03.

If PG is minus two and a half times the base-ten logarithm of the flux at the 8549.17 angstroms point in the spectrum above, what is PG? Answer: -5.14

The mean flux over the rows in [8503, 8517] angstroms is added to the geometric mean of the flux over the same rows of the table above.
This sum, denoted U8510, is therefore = 236.4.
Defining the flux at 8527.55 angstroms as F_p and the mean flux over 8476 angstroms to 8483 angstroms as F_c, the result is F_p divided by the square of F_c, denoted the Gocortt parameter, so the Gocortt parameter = 0.0083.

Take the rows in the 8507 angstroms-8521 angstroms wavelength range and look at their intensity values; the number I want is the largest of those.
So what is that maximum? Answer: 122.5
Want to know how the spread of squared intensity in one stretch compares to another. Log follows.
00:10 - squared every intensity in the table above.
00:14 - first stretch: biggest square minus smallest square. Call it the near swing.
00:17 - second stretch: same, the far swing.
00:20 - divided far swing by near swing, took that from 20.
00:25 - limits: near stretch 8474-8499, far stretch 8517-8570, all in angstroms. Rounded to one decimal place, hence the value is 18.7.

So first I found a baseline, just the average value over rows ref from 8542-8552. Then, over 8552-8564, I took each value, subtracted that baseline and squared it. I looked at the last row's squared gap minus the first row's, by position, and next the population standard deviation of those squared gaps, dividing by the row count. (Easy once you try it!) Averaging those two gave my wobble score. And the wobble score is 3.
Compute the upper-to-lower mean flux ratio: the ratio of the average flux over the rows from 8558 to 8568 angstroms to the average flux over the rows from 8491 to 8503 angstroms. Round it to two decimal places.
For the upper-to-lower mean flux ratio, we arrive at 1.02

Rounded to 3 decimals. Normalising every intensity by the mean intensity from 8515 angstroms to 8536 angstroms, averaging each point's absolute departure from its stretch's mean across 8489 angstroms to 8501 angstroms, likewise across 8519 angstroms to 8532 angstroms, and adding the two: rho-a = 0.062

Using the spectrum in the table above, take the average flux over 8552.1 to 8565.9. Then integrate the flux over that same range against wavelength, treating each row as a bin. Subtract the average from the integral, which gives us 1495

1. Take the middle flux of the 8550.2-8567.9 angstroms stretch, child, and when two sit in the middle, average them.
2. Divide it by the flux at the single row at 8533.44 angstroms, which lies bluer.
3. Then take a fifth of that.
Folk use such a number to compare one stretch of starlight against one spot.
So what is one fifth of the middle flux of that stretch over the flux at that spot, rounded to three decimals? 0.196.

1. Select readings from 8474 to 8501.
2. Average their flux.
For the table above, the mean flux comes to 119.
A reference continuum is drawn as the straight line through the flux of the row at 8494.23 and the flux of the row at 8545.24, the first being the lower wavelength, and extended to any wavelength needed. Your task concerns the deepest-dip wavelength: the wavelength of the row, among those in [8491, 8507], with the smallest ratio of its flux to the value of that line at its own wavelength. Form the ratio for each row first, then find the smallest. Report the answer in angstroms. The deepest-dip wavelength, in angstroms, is 8498.14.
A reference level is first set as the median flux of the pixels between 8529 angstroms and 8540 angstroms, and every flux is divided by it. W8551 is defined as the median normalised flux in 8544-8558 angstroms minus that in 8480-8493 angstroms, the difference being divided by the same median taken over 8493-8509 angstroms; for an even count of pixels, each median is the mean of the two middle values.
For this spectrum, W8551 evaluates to -0.04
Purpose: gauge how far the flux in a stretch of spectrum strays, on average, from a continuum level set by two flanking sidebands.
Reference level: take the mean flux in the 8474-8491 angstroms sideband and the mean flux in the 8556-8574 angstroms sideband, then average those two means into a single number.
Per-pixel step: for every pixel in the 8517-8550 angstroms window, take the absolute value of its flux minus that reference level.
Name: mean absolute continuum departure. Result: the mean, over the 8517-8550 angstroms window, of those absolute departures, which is 4.1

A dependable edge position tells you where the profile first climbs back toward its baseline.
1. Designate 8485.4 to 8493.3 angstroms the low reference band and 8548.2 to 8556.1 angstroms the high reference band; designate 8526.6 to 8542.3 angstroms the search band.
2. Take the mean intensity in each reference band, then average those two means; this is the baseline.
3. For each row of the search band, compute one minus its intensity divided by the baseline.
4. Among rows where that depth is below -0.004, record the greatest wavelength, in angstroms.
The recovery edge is 8531.47 angstroms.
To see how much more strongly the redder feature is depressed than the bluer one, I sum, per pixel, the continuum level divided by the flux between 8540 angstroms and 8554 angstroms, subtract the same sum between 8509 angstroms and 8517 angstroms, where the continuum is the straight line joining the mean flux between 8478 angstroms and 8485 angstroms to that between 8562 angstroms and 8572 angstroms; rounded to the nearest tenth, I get 3.3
